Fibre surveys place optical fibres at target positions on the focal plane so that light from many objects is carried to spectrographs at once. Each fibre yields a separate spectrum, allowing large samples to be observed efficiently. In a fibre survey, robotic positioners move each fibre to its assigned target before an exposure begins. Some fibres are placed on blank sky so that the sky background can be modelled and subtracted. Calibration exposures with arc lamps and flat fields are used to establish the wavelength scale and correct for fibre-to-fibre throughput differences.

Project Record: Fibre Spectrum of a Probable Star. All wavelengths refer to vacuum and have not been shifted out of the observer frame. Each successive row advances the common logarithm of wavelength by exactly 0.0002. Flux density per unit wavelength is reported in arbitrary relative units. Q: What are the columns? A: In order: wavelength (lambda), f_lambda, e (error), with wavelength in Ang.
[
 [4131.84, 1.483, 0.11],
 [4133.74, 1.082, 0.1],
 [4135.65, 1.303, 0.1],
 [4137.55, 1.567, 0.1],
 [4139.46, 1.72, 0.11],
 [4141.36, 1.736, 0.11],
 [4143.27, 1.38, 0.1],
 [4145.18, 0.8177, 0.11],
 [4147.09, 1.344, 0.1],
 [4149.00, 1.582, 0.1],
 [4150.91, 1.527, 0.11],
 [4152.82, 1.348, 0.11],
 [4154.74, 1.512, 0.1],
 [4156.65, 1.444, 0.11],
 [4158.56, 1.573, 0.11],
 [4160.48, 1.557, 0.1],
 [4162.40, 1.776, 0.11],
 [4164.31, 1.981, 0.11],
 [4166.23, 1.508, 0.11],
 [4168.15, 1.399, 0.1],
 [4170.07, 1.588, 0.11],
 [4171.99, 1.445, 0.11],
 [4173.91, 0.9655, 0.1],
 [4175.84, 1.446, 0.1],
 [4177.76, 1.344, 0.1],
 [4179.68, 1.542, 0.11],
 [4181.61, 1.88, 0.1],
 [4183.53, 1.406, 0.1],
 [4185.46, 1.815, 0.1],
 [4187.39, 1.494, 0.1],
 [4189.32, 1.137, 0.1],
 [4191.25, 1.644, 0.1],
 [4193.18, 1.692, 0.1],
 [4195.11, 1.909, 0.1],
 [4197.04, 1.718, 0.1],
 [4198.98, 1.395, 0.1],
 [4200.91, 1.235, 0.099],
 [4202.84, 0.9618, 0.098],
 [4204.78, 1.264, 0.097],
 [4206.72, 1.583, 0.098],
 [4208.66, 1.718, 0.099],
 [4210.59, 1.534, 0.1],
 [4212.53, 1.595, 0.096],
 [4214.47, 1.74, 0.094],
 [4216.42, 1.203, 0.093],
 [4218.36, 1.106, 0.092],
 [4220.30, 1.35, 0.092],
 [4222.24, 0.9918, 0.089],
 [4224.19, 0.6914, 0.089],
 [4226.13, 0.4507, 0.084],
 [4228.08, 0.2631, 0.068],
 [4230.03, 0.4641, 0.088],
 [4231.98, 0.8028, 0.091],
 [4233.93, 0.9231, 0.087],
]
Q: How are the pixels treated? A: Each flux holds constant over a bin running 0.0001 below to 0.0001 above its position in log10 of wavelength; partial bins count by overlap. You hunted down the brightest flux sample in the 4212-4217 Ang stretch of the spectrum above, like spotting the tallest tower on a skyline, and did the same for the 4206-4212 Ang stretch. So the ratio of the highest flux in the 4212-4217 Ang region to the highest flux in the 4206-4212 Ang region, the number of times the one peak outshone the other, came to 1.01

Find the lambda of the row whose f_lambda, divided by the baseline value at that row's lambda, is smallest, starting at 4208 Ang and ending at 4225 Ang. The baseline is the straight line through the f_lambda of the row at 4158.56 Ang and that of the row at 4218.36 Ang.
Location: 4224.19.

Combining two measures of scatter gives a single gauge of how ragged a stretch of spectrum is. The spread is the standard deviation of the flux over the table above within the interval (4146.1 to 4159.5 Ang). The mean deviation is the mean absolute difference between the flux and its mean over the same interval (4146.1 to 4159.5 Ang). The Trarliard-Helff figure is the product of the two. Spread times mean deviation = 0.008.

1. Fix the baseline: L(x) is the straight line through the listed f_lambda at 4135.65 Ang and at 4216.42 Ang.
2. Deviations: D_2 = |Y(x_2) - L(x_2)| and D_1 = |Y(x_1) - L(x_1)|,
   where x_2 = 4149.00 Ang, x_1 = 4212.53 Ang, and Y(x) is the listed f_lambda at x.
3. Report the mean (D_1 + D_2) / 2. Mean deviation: 0.34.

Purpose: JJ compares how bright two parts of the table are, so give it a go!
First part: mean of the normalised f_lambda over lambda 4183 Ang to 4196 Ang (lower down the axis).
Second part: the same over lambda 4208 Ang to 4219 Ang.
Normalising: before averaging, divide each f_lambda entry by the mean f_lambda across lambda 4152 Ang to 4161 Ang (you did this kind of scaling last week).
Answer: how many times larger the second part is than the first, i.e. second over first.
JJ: 0.94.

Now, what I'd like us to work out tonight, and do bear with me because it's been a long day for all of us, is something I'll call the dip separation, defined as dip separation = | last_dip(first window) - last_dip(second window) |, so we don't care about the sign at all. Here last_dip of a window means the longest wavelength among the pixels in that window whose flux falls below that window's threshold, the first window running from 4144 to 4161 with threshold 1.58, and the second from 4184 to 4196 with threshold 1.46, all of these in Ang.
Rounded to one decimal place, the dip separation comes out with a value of 28.8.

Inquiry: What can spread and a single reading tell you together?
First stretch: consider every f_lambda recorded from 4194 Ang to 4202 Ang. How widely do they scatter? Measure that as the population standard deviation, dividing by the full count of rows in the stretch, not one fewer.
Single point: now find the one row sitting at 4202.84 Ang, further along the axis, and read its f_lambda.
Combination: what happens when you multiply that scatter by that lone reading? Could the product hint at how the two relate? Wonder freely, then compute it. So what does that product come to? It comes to 0.25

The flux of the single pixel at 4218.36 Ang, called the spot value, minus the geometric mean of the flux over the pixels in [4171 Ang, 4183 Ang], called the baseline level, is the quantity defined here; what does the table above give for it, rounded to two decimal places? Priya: -0.30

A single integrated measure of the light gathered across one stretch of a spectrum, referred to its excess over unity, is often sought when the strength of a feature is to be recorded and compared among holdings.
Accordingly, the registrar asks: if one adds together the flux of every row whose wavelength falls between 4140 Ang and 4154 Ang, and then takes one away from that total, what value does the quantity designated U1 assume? 8.7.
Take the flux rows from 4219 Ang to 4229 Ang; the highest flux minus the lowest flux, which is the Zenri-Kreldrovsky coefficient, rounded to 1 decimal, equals 1.1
